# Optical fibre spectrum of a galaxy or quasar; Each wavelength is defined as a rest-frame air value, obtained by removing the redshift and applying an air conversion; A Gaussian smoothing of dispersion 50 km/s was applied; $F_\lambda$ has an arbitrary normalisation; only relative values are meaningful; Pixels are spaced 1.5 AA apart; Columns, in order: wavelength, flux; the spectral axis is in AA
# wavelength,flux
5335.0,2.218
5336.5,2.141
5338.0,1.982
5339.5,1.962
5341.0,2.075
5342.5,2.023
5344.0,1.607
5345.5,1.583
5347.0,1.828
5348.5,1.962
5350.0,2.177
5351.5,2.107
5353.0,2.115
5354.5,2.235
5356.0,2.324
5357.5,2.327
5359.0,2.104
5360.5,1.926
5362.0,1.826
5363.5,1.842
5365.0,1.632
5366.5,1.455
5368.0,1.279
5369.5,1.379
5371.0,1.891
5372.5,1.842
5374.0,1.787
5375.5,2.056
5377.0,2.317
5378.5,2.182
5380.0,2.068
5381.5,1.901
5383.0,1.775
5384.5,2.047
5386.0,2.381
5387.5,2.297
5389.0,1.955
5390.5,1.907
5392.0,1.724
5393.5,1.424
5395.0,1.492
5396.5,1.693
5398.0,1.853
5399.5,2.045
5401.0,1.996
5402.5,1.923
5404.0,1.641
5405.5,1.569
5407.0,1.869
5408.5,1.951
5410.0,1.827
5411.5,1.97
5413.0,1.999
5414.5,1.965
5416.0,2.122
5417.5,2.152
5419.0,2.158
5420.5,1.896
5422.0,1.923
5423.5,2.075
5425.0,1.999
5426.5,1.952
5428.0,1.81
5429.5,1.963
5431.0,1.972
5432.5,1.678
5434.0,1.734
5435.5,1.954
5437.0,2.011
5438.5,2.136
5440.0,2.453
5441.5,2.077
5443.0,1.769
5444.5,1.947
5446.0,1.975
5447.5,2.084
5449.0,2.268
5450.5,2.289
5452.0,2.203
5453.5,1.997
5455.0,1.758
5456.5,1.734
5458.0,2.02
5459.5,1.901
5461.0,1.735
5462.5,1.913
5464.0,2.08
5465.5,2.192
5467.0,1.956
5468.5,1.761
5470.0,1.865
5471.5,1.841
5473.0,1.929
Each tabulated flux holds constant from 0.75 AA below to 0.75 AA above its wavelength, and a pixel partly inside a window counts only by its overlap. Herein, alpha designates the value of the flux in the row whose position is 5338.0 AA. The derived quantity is 1.982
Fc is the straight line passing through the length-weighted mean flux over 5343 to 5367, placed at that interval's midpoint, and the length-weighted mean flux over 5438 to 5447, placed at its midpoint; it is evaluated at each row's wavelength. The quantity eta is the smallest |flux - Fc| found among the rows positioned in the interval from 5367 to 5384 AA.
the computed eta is 0.076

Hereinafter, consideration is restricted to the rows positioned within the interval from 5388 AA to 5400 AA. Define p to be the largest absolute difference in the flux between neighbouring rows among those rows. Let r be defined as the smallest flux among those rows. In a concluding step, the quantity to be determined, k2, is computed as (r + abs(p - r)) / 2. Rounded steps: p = 0.30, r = 1.424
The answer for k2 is 1.27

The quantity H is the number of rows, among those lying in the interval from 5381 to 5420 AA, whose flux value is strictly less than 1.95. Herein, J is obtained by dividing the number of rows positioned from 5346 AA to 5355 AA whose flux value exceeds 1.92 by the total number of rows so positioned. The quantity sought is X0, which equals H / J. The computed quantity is 16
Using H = 13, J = 0.83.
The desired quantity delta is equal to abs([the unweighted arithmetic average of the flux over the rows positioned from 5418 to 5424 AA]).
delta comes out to 2.01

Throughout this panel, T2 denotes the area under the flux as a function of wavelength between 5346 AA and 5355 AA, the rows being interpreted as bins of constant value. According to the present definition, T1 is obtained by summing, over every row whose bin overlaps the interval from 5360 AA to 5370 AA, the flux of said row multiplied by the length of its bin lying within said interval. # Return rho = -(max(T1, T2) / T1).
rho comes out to -1.14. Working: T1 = 16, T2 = 18.5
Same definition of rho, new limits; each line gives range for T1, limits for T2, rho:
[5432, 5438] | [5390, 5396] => -1.00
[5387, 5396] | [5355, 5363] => -1.05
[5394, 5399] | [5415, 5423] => -1.95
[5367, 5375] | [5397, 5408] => -1.54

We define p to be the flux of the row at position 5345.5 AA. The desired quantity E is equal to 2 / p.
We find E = 1.26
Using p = 1.583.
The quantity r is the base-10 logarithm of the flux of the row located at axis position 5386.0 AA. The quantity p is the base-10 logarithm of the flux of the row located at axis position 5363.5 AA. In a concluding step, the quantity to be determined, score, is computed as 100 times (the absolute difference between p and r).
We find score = 11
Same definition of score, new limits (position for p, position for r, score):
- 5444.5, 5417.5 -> 4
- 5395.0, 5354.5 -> 18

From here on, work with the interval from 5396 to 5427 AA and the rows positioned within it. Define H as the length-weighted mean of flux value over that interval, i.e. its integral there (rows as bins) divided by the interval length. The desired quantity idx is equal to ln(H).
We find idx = 0.660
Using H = 1.93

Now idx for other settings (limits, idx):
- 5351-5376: 0.634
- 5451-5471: 0.660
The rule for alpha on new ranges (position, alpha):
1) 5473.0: 1.929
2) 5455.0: 1.758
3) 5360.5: 1.926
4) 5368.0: 1.279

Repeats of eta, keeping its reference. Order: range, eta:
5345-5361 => 0.024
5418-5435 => 0.037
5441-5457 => 0.020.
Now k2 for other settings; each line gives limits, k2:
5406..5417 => 1.75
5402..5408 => 1.42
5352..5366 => 1.52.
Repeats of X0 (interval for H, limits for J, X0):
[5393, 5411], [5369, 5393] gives 18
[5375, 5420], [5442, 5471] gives 22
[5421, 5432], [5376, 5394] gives 3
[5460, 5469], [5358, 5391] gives 7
